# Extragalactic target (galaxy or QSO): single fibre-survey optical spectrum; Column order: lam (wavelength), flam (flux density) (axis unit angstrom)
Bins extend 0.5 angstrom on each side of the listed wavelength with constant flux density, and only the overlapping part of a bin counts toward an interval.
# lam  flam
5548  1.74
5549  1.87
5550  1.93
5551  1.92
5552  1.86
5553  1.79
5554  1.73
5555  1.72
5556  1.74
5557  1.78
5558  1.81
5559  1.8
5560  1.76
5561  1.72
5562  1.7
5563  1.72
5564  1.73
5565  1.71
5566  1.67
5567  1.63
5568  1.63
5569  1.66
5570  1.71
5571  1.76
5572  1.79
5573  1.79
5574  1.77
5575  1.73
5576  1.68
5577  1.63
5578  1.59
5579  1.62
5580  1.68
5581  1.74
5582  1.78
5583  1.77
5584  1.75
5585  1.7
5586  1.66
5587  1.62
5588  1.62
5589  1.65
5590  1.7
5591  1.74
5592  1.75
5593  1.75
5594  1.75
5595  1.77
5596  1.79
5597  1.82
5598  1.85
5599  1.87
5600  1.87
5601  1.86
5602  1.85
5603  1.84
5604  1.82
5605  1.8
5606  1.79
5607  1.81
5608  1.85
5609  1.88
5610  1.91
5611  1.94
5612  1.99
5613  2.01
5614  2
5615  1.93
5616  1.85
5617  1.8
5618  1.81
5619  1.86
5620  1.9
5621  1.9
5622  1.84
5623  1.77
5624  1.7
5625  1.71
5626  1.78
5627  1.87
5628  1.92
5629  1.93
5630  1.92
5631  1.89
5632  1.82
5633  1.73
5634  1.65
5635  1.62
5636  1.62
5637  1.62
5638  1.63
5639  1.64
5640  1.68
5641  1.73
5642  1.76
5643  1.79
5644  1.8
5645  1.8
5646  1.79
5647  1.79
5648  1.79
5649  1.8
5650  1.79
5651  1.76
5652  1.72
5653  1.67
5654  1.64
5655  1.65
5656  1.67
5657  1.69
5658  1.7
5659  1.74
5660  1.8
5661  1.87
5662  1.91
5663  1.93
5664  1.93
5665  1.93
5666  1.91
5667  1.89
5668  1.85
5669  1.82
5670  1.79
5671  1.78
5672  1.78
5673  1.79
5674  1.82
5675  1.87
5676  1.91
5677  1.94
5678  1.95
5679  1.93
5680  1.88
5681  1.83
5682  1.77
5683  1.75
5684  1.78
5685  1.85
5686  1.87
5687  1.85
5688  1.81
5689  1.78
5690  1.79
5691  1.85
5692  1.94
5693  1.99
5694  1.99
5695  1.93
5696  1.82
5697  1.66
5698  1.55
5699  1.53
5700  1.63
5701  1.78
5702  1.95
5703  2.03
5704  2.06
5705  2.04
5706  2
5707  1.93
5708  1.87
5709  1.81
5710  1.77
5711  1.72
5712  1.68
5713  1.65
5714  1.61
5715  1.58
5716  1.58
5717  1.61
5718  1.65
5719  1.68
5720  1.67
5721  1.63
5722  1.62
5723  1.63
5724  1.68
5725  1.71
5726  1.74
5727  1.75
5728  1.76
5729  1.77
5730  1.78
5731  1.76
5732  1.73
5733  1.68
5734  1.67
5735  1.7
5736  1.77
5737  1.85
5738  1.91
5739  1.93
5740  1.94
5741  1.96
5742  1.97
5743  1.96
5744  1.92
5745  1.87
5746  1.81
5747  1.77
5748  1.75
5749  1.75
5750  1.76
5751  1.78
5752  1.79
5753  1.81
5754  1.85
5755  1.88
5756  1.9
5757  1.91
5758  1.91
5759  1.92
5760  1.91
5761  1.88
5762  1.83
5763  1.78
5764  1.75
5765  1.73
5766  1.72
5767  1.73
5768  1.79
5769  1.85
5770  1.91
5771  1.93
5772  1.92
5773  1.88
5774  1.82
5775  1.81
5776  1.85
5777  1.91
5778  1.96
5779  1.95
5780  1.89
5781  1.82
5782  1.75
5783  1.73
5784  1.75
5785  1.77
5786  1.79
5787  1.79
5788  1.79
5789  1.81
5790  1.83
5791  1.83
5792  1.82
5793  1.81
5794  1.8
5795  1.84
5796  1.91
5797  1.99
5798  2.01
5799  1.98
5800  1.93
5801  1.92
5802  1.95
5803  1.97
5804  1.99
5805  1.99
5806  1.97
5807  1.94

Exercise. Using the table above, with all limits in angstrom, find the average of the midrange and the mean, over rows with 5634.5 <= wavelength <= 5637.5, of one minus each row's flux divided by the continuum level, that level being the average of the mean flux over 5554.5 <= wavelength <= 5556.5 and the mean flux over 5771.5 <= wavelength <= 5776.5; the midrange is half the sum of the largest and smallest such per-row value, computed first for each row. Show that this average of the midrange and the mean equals 0.10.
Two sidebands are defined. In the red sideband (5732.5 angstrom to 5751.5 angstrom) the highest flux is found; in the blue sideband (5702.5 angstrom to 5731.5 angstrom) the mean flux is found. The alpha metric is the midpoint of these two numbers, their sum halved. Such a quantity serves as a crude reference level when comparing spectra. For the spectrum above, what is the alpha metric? 1.86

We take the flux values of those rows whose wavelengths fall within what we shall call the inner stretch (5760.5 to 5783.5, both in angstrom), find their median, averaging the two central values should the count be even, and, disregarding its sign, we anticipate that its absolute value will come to 1.83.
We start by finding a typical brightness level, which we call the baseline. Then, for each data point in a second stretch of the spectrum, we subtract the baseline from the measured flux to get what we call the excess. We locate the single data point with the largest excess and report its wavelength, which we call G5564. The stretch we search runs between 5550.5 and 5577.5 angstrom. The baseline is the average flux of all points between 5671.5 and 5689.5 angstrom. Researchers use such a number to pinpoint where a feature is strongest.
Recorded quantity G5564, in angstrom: 5551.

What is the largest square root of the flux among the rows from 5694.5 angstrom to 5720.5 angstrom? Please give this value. 1.44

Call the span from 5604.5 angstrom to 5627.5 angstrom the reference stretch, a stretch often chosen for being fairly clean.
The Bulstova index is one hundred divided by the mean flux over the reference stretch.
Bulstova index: 53.9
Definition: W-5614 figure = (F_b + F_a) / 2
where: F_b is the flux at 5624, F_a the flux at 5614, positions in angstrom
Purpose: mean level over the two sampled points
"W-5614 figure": 1.85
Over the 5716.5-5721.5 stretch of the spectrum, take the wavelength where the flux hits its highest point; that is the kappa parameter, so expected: 5719 angstrom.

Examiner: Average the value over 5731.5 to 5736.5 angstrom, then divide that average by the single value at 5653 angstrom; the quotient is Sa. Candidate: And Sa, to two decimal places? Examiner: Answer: 1.02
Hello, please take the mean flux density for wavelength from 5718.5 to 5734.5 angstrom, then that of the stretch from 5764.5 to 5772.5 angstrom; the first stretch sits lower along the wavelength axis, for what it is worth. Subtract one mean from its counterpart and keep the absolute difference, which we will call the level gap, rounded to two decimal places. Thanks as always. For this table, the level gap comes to 0.12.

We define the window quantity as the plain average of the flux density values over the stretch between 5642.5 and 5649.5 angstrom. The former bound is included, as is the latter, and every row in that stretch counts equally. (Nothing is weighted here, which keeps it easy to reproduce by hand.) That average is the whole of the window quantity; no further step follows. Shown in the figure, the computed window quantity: 1.79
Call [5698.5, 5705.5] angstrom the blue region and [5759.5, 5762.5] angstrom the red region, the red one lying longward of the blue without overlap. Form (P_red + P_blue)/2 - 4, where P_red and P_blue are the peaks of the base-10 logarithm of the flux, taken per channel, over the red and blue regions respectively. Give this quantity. -3.70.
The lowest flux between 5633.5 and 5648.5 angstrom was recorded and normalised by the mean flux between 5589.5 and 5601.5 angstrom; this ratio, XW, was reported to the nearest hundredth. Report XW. 0.90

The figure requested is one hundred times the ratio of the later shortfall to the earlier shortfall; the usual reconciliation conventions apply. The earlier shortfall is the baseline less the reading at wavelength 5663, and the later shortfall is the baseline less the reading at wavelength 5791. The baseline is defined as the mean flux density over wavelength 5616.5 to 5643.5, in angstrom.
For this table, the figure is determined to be 36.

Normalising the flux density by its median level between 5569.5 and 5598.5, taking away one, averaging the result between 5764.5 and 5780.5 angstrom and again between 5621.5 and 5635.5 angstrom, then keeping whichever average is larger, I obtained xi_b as 0.065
